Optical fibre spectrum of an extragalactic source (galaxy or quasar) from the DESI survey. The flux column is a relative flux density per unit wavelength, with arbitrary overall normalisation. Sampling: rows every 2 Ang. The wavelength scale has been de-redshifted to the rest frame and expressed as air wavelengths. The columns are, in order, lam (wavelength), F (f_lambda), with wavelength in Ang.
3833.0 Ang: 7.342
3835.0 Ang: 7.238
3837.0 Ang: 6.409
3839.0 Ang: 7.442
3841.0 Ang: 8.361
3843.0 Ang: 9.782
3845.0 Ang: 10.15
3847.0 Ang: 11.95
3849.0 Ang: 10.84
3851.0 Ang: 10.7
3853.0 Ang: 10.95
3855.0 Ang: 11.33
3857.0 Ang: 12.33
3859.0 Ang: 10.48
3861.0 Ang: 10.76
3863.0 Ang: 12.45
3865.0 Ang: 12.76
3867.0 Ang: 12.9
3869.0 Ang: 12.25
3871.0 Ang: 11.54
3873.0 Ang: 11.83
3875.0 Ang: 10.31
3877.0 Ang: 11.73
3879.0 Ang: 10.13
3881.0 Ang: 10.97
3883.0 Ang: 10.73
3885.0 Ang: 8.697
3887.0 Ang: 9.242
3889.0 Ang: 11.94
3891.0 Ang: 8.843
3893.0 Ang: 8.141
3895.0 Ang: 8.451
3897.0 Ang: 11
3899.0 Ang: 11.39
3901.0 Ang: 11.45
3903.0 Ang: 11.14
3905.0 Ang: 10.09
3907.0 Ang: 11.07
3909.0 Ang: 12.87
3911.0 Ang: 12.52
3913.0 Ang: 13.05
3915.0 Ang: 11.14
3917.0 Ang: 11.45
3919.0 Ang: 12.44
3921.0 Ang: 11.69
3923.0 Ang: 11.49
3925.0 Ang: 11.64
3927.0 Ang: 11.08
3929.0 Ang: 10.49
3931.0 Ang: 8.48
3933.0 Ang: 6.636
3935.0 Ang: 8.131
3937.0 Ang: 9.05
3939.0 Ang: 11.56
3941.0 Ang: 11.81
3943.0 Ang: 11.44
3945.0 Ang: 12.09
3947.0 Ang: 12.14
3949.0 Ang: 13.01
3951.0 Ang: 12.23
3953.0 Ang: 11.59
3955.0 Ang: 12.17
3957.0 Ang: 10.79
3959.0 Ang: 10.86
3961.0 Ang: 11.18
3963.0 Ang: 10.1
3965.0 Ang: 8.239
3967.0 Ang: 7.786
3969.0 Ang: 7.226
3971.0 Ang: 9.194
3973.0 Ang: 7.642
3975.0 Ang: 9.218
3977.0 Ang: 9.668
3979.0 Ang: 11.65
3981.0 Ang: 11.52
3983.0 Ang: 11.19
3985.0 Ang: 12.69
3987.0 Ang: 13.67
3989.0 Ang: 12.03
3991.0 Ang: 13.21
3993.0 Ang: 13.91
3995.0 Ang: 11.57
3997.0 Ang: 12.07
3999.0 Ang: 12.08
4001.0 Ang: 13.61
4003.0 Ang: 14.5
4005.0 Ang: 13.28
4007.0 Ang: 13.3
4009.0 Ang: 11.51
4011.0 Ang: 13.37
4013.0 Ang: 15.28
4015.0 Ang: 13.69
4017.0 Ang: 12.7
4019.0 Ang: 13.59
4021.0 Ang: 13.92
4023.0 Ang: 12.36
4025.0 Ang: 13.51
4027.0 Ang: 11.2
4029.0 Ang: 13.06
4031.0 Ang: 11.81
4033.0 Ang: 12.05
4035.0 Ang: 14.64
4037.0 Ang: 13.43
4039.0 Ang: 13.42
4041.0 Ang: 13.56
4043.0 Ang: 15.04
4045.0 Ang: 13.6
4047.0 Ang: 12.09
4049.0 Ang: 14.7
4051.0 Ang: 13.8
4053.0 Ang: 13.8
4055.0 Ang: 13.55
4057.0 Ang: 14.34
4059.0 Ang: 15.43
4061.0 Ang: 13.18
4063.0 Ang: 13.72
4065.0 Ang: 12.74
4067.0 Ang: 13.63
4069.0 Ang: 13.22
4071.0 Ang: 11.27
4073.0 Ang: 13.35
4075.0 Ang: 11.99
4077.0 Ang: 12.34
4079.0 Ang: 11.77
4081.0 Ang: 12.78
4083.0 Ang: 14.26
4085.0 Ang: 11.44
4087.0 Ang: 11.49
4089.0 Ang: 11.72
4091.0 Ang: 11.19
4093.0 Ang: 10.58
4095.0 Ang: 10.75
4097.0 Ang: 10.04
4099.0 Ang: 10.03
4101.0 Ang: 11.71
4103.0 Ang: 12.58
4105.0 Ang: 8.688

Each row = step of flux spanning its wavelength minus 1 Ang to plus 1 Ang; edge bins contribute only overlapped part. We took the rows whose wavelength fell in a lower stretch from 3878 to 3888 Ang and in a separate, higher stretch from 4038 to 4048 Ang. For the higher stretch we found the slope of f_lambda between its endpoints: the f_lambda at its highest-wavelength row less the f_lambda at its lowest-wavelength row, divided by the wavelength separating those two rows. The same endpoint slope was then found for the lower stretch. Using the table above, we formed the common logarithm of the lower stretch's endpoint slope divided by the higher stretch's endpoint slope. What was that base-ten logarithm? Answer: -0.18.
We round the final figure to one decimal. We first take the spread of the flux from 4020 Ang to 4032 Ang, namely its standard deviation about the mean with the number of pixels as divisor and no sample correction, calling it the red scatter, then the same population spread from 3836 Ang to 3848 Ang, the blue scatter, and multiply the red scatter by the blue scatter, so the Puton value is 1.7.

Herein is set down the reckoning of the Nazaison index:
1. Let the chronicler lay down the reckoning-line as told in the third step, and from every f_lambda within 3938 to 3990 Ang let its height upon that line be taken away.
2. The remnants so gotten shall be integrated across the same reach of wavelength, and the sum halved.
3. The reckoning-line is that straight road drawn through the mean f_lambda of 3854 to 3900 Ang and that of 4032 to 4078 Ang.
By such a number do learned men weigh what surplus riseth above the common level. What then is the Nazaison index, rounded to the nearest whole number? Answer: -33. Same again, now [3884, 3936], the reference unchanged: -21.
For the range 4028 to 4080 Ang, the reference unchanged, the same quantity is -3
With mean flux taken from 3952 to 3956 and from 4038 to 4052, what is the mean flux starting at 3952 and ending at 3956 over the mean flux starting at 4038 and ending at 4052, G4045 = 0.86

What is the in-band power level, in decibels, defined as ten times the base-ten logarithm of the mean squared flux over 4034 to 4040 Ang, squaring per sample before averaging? 22.8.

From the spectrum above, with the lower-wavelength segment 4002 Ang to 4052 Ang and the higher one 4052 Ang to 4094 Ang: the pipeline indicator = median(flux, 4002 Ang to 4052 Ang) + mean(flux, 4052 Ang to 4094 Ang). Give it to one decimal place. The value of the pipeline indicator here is 26.2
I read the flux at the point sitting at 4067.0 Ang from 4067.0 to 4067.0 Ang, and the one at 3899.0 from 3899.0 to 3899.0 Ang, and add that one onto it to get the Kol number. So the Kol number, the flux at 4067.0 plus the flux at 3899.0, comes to 25.0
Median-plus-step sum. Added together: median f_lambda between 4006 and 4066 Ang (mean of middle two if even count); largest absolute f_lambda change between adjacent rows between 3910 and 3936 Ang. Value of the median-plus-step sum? 15.5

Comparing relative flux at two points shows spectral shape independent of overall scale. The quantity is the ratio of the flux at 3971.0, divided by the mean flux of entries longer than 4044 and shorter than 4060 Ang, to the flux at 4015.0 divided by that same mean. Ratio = 0.67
